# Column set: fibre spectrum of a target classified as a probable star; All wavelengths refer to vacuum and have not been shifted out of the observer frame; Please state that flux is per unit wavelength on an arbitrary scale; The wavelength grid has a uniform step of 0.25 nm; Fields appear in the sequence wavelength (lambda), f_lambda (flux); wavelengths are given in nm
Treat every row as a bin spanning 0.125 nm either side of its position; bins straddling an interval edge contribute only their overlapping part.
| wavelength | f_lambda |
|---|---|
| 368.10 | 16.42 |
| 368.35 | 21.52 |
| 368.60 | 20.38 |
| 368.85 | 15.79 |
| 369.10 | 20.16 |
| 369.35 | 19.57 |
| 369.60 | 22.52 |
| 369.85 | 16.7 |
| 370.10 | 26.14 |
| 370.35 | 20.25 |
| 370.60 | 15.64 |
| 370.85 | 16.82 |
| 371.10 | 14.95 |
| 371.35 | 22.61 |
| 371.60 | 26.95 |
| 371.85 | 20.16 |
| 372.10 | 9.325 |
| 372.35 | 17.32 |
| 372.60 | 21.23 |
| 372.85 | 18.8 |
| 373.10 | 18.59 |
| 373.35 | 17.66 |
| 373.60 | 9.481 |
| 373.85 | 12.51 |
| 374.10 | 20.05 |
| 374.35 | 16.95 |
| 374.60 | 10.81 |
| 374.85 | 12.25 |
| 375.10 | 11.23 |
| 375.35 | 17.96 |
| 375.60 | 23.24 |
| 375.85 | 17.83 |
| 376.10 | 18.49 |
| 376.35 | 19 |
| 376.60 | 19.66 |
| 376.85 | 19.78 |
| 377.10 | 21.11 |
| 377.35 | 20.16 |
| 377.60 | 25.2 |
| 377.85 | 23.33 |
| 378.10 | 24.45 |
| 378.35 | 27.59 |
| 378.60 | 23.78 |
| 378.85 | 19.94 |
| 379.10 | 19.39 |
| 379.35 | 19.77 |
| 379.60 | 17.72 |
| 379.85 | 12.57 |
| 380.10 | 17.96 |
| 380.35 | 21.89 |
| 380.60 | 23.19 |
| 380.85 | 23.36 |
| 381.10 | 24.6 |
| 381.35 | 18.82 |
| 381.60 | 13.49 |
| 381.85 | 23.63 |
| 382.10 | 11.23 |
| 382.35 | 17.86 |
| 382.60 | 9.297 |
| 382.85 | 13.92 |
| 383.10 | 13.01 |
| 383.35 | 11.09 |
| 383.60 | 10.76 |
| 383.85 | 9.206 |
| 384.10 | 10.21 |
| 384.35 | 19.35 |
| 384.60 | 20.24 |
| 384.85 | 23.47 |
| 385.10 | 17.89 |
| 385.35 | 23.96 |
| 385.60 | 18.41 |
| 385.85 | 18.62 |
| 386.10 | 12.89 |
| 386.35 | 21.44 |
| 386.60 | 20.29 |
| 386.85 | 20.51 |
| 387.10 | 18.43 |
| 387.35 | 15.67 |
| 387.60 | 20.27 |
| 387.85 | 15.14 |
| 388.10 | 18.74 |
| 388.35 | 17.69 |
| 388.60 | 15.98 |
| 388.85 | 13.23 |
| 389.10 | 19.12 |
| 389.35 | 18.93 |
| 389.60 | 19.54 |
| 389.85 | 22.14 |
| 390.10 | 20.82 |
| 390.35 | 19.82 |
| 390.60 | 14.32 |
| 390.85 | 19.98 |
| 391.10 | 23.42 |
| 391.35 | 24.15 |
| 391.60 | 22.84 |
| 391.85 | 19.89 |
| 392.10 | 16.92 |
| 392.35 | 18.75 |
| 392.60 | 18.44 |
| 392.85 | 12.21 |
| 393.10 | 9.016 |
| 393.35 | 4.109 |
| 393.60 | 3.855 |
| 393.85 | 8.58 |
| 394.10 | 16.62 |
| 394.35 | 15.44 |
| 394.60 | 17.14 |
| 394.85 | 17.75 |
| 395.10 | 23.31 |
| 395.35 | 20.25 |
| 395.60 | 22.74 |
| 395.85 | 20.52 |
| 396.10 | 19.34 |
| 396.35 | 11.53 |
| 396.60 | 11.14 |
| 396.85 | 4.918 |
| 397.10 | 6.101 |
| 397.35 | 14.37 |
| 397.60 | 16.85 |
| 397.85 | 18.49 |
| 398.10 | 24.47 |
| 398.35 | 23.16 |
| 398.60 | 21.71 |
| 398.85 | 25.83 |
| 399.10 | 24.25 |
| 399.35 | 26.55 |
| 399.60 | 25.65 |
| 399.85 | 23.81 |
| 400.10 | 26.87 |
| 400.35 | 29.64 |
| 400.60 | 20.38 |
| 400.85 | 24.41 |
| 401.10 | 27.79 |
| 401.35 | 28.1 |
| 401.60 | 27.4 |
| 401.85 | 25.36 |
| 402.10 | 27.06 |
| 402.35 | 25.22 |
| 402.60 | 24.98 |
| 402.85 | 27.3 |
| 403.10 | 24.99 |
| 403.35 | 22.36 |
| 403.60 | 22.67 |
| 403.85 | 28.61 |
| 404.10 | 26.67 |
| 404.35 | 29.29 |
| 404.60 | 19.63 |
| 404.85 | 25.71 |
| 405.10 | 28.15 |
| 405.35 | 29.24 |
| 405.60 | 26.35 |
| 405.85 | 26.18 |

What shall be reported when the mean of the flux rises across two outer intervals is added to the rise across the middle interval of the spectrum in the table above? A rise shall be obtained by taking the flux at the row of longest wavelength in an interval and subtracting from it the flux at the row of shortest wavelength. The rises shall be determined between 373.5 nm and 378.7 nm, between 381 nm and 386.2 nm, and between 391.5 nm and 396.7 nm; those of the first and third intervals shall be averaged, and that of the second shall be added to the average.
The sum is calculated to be -10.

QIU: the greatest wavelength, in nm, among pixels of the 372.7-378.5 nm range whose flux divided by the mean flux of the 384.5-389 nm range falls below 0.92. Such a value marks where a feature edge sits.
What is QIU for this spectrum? 375.10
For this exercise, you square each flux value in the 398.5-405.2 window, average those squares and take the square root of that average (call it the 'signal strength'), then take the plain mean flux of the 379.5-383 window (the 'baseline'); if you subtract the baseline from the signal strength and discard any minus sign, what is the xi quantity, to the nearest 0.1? 7.9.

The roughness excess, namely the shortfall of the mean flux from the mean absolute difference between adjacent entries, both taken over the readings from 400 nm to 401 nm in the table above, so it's -20.0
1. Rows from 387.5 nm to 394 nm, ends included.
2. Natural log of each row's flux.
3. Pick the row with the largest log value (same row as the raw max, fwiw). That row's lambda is 391.35 nm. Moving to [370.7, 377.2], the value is 371.60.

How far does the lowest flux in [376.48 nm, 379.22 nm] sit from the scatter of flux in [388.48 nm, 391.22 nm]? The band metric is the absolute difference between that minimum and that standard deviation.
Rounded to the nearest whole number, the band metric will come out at 16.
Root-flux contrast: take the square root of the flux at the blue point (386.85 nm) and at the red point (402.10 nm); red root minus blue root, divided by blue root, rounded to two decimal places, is 0.15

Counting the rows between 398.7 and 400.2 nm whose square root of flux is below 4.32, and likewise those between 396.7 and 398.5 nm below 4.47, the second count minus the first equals 5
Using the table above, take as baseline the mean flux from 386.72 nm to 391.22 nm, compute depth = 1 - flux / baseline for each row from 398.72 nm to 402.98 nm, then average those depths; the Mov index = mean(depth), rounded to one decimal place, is -0.4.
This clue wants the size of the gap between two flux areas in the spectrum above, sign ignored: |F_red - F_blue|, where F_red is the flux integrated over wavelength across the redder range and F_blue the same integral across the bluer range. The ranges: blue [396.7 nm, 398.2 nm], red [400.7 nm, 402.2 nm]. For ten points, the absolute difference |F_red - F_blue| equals 19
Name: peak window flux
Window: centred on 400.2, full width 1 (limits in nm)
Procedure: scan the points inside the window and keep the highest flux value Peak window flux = 29.64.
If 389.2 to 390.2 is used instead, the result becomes 22.14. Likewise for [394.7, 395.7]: 23.31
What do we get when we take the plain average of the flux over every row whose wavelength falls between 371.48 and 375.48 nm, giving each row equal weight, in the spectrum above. 16.3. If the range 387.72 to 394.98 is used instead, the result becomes 16.7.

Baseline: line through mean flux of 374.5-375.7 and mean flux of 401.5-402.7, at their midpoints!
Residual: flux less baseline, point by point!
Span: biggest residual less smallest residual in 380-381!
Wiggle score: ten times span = 51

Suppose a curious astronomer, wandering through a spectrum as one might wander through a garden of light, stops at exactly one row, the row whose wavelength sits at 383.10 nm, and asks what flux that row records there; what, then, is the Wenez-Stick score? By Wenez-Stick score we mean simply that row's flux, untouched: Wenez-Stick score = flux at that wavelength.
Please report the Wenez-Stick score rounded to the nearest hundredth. 13.01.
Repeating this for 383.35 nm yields 11.09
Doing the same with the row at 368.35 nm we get 21.52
